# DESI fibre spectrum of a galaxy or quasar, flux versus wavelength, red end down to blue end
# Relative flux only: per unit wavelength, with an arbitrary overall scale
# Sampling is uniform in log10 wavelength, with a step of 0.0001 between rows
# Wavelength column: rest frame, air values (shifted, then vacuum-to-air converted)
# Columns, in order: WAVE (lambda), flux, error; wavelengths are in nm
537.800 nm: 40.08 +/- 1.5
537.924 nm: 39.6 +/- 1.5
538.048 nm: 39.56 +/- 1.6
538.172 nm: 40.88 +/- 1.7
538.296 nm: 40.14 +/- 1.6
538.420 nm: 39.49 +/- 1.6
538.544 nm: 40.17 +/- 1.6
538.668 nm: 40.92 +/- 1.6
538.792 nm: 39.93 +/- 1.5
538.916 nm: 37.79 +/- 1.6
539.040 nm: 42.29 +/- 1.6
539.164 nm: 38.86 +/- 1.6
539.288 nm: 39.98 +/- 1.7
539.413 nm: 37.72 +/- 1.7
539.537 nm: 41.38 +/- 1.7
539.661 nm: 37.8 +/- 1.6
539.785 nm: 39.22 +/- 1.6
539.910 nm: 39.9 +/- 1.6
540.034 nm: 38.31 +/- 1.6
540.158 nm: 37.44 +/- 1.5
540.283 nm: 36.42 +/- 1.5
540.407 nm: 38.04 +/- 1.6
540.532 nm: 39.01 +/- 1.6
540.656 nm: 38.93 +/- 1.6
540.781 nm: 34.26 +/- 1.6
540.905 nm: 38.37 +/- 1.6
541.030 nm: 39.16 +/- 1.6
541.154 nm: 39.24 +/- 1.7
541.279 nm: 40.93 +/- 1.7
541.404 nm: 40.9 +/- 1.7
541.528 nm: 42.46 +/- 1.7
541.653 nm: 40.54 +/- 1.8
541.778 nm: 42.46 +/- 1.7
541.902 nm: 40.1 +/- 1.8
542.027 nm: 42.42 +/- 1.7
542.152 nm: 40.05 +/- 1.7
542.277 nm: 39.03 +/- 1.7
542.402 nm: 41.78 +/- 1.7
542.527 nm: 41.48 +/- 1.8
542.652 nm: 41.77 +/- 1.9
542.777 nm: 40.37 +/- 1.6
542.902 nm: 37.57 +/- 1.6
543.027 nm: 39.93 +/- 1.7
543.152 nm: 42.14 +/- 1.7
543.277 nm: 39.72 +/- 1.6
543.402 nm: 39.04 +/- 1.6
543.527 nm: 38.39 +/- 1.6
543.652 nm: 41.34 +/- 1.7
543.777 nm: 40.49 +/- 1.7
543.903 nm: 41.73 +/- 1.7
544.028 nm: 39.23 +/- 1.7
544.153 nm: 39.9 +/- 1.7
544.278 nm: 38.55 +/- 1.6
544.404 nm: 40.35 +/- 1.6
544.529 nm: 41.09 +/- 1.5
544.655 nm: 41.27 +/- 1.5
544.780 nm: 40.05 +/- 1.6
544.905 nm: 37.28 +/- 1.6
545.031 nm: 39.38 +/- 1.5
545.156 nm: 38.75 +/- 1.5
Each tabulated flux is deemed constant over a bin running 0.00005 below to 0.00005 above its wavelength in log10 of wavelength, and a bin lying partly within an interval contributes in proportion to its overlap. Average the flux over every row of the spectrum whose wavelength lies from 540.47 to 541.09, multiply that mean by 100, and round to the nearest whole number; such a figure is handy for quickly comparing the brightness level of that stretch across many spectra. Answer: 3795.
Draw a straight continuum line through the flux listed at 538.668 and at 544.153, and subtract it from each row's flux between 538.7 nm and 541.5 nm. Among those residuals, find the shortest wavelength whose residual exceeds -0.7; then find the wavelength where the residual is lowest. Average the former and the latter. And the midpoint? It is 539.91 nm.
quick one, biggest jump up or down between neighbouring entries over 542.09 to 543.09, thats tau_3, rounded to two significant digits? 2.8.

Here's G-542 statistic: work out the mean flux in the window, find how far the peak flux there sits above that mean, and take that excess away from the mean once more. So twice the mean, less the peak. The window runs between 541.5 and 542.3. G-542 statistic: 39.6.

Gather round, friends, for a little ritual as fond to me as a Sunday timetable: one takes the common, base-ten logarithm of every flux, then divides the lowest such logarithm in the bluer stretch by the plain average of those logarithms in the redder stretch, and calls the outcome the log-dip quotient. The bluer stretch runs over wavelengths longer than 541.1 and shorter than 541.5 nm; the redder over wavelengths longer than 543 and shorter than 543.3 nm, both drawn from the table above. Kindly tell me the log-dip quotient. 0.99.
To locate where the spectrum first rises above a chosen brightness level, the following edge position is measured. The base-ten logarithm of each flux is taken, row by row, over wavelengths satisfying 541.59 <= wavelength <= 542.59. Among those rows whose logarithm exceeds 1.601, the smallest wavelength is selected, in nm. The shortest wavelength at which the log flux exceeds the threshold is 541.653 nm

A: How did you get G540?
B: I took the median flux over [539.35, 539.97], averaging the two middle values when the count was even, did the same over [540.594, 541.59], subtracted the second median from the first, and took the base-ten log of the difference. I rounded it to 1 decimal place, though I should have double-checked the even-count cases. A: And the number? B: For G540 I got -1.7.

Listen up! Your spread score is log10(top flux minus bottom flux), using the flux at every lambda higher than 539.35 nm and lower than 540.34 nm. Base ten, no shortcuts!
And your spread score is 0.70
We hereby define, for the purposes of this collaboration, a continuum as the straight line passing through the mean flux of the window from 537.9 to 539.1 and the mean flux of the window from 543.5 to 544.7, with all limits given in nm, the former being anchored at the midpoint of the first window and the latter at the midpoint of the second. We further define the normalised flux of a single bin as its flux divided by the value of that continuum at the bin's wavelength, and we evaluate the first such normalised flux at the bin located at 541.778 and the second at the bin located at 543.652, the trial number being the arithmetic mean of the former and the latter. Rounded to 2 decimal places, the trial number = 1.04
